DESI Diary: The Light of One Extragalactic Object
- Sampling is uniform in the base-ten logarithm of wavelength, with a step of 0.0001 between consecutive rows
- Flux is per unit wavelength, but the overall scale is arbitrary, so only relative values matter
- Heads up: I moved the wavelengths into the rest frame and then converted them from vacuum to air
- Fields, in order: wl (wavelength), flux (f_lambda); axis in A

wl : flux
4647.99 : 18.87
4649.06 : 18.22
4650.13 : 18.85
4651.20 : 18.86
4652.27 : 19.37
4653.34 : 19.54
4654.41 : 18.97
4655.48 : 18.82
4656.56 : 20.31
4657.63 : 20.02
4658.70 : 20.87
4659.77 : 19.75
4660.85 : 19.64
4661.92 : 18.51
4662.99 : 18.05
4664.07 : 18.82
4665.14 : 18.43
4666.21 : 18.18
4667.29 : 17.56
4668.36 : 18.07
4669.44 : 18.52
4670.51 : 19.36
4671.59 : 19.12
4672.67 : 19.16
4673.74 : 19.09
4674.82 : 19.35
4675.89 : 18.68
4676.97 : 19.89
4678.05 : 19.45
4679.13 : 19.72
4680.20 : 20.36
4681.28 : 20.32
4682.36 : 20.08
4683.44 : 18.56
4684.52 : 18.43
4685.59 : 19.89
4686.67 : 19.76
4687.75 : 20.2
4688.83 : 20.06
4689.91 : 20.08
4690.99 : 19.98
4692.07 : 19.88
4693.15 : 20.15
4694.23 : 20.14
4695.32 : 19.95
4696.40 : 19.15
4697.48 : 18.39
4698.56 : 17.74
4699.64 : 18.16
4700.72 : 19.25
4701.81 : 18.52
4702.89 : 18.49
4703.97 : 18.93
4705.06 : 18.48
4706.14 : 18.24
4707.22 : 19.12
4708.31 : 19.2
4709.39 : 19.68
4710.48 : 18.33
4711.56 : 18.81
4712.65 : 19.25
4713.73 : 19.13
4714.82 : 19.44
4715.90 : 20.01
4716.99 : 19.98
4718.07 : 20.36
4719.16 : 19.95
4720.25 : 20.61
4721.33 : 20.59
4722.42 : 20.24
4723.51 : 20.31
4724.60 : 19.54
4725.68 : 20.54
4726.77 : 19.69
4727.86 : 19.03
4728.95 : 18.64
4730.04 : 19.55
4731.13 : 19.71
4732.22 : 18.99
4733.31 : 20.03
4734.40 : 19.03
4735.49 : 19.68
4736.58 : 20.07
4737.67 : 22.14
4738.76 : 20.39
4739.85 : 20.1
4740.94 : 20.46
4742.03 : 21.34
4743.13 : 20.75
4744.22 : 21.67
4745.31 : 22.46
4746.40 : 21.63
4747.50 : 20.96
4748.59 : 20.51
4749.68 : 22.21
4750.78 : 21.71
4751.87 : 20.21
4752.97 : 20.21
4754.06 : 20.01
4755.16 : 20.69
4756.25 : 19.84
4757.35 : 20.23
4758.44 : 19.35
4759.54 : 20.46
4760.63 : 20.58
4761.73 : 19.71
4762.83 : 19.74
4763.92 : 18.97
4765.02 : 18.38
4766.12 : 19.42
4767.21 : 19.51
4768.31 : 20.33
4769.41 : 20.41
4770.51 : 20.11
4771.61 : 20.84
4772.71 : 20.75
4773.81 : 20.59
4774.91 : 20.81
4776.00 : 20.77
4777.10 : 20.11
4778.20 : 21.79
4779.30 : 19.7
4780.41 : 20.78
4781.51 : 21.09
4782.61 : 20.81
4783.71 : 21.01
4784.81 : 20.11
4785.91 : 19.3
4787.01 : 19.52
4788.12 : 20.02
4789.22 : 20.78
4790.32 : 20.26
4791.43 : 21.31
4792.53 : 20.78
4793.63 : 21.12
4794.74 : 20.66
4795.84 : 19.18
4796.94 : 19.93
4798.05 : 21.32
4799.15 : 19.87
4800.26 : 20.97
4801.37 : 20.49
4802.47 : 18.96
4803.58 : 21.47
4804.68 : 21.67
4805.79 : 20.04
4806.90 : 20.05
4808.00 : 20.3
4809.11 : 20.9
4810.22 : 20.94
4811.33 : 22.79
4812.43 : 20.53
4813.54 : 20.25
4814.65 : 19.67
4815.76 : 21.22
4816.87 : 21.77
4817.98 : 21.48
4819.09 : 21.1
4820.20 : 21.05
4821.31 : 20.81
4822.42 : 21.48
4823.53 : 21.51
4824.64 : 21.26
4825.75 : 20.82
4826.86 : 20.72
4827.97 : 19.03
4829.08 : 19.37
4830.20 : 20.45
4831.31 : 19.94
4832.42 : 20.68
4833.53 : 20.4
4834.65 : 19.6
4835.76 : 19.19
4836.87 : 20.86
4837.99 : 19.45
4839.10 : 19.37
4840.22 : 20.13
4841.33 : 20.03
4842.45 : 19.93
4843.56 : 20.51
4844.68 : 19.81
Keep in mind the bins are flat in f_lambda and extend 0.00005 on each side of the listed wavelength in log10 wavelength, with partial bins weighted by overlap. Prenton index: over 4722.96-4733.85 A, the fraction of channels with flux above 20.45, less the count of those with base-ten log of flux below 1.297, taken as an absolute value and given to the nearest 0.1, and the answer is 6.9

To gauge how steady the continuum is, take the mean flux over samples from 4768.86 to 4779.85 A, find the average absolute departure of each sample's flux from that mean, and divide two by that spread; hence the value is 4.9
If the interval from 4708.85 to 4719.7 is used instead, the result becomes 4.0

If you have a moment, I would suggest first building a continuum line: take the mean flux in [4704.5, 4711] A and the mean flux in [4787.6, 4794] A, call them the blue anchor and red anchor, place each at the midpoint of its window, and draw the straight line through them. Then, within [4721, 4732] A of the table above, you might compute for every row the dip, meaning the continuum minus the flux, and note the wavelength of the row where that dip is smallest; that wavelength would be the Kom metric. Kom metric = 4721.33 A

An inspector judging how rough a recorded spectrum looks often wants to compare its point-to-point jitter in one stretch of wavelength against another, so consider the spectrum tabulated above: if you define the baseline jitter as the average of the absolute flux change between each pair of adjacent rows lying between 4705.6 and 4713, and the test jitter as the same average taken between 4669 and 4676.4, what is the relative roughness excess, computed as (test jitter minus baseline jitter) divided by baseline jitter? -0.43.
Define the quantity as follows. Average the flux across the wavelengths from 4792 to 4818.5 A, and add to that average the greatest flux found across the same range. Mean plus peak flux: 43.5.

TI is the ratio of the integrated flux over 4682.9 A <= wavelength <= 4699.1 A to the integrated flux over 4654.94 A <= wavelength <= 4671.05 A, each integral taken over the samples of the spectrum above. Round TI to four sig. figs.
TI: 1.032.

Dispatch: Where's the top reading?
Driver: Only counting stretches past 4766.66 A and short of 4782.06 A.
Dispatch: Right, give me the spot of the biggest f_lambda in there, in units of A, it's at 4778.20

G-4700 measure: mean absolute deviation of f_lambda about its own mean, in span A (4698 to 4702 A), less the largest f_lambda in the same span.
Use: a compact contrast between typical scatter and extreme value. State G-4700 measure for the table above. -18.8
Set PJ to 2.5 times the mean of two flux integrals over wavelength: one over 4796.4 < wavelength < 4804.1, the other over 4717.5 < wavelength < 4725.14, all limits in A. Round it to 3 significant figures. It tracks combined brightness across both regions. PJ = 390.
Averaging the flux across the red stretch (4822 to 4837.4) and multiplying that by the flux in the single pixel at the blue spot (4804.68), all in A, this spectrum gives 442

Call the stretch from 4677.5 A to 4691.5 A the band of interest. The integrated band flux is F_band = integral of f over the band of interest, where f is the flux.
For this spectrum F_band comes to 277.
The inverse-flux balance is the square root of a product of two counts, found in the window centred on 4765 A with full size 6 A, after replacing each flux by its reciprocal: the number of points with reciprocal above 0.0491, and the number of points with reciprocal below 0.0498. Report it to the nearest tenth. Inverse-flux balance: 0.0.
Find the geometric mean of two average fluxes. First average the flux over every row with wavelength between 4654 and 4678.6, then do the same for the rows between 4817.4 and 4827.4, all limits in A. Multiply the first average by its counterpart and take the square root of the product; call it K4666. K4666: 20.08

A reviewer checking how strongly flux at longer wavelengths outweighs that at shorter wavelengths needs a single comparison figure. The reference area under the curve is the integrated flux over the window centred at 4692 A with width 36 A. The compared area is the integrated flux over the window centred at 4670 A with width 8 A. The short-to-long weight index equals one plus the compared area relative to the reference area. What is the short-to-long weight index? 1.2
